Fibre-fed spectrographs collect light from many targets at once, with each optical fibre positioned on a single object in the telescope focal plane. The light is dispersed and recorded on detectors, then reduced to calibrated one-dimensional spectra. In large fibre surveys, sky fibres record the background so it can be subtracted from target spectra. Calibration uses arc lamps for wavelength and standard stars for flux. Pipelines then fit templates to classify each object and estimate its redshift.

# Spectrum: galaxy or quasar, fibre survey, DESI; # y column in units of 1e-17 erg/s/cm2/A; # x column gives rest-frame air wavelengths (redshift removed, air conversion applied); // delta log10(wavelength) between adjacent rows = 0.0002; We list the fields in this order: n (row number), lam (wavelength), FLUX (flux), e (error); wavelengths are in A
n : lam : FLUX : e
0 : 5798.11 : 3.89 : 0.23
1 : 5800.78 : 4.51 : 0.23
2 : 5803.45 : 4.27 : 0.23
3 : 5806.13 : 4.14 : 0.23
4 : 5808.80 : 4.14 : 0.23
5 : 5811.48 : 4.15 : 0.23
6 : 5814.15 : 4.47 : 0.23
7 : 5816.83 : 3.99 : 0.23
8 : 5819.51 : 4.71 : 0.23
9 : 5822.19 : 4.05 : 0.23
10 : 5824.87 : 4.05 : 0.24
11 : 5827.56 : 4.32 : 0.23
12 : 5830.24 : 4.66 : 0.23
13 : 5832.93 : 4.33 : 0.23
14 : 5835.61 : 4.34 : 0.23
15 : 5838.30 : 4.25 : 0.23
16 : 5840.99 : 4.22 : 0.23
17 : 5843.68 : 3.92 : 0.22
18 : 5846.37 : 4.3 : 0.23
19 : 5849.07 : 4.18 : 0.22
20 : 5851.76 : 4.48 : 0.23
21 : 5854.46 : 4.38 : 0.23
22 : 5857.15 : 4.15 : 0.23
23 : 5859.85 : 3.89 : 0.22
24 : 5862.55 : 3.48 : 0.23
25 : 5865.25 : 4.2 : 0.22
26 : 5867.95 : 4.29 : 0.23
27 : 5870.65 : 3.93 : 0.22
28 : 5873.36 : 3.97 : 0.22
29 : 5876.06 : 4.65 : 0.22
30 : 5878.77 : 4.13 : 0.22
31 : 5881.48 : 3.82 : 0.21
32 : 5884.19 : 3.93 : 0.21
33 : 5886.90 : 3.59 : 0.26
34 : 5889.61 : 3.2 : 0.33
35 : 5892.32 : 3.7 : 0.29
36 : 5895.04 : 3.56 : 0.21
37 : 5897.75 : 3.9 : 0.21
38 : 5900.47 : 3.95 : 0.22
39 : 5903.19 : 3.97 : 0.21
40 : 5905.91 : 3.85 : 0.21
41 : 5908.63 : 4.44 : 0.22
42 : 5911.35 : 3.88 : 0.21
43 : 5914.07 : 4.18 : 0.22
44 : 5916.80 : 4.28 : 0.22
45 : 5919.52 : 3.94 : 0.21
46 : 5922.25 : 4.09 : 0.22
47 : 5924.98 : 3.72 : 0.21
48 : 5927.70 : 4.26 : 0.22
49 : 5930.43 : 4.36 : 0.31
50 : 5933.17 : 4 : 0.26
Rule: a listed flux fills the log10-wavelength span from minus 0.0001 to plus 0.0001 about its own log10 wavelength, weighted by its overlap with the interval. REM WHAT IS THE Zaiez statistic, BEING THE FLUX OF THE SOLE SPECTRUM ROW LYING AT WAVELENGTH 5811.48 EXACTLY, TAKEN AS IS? 4.15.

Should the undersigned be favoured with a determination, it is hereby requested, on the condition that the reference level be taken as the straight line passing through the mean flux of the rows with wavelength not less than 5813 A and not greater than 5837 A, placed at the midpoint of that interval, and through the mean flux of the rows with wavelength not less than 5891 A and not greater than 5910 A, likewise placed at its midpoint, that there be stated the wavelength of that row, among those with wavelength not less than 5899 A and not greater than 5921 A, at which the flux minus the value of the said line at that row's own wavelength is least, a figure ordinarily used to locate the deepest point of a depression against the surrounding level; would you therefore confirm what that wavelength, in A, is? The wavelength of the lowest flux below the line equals 5905.91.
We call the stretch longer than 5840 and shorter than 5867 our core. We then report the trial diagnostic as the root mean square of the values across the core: 4.13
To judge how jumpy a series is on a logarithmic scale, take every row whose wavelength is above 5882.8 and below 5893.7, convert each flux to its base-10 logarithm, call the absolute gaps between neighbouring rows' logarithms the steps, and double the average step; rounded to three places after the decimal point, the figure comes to 0.102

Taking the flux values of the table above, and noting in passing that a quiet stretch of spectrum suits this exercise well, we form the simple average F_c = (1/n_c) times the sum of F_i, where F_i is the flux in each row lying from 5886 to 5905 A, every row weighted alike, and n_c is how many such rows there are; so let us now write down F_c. 3.7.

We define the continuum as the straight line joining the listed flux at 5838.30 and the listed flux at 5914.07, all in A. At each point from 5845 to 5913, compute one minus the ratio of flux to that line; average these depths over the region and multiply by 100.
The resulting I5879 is 5.2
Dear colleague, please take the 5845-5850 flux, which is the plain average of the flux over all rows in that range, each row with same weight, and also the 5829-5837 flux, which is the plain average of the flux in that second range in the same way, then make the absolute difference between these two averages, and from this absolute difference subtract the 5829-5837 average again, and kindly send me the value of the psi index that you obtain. -4.24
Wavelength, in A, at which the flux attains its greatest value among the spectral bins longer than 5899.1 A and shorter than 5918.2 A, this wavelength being 5908.63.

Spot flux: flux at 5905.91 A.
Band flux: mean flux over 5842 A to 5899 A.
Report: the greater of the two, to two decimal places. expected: 3.98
